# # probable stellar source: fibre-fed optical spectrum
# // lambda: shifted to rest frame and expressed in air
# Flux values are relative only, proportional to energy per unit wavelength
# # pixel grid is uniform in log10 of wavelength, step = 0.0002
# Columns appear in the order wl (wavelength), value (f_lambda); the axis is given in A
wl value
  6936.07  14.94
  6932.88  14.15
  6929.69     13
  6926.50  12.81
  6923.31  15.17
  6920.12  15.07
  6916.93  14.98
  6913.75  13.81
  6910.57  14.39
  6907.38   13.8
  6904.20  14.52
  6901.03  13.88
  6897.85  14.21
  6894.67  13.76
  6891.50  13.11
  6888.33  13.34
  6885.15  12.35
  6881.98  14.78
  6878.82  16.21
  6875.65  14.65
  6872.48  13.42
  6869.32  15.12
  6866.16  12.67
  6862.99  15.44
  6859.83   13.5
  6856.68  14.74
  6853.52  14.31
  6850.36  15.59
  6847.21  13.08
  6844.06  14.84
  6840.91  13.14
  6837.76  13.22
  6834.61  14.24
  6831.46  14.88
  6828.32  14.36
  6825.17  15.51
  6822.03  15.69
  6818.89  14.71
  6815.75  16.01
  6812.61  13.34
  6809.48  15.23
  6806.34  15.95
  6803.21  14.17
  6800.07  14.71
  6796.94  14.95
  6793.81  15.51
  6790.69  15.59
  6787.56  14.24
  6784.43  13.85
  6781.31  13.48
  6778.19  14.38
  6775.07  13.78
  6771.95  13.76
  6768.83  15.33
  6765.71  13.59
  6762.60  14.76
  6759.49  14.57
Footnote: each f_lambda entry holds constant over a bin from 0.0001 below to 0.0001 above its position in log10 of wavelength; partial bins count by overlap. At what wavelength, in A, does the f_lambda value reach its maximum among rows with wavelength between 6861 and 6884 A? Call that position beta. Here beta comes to 6878.82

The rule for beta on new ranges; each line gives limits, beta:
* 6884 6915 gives 6904.20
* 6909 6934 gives 6923.31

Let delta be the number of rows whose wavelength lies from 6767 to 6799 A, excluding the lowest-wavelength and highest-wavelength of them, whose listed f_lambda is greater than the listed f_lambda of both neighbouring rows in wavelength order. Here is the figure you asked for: 2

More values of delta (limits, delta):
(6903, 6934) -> 2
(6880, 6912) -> 3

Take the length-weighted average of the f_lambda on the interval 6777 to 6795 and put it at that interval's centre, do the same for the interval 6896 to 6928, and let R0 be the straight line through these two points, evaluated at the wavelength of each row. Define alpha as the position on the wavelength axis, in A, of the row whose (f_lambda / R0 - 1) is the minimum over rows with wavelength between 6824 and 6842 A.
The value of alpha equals 6840.91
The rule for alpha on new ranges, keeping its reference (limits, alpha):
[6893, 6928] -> 6926.50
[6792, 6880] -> 6866.16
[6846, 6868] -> 6866.16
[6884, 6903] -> 6885.15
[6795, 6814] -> 6812.61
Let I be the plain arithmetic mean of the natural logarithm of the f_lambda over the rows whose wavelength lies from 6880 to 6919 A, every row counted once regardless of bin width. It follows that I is 2.63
